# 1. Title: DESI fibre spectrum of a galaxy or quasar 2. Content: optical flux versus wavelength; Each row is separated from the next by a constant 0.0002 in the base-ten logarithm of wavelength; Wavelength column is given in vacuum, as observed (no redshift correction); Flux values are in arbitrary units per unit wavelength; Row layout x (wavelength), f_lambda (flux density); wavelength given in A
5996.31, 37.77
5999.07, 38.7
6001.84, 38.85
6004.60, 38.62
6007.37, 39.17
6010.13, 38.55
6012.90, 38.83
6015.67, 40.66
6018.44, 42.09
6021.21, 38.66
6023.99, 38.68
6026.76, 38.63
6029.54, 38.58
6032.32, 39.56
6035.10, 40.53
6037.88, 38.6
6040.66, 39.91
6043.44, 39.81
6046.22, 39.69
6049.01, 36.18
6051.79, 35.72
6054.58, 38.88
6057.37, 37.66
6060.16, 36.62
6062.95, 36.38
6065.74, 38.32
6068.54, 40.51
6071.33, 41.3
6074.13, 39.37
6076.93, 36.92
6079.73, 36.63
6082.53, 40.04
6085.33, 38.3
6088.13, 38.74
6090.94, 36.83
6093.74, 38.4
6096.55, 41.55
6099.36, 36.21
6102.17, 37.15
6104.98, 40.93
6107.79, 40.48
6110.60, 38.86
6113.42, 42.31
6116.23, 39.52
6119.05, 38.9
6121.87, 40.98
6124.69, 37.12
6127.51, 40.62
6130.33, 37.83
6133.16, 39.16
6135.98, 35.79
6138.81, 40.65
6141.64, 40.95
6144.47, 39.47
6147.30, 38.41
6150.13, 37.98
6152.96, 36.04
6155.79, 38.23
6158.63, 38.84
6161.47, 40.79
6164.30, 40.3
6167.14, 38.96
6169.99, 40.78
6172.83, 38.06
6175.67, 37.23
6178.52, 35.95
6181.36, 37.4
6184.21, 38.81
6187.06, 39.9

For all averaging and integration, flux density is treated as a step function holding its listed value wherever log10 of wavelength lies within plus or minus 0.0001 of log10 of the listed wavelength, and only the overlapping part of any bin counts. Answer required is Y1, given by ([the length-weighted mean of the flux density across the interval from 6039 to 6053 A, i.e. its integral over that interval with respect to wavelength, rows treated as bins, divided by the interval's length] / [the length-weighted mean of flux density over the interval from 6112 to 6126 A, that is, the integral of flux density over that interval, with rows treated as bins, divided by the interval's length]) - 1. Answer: -0.036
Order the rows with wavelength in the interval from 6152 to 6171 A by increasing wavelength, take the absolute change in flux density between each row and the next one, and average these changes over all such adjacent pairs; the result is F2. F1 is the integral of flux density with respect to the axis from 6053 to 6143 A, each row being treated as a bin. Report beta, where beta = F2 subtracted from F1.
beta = 3496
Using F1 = 3498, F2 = 1.4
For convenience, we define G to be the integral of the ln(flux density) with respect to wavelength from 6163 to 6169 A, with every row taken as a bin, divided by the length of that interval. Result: 3.68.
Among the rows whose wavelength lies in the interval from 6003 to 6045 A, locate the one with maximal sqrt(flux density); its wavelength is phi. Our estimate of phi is 6018.44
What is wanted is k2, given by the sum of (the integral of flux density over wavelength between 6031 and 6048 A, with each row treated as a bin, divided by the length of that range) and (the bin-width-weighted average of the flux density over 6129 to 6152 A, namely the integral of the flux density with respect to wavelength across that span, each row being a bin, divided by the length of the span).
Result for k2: 78.3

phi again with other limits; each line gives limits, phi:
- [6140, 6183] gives 6141.64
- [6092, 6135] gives 6113.42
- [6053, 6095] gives 6071.33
